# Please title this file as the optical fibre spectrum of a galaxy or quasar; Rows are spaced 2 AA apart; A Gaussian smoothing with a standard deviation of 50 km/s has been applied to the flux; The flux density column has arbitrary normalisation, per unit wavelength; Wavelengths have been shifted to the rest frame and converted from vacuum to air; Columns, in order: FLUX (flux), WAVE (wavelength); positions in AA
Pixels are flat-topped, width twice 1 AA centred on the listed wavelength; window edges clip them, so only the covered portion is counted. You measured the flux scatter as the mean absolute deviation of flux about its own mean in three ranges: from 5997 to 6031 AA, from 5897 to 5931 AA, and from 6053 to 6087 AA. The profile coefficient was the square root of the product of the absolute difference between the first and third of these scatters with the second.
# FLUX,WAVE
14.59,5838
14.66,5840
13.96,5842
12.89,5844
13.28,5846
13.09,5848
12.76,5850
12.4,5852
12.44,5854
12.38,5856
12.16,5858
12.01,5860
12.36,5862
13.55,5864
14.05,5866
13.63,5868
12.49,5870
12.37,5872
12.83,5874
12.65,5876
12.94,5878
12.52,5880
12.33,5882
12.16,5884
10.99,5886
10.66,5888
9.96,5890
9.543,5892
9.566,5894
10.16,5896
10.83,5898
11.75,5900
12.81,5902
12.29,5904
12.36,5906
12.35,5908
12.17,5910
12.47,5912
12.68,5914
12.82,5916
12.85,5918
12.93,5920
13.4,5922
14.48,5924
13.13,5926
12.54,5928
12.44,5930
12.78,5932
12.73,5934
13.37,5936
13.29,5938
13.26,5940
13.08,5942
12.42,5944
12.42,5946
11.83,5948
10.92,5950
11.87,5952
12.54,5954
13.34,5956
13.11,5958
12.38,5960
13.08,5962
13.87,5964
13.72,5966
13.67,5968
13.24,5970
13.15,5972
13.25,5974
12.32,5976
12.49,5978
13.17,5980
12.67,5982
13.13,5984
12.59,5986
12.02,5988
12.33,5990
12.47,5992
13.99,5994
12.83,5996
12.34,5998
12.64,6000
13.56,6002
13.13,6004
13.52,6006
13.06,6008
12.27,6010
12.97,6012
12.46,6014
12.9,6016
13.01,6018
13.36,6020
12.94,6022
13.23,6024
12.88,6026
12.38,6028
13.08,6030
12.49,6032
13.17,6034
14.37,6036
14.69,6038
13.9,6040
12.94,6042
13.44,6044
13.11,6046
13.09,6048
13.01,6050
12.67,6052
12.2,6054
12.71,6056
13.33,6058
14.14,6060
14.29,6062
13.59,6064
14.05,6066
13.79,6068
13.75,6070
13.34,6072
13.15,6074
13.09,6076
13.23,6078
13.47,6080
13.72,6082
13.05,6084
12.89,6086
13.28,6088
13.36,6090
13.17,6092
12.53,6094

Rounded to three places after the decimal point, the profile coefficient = 0.242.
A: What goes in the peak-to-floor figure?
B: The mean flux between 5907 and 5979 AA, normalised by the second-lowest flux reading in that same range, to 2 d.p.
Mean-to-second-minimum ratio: 1.09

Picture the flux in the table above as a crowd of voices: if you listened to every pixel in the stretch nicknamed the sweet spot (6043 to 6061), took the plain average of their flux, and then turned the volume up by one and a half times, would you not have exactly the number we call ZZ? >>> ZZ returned 19.6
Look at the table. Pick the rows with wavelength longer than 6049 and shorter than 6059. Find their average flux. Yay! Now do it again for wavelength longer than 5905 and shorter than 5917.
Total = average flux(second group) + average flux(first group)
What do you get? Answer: 25.3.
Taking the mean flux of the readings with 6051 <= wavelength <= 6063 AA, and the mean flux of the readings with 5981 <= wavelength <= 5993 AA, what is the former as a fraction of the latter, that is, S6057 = 1.05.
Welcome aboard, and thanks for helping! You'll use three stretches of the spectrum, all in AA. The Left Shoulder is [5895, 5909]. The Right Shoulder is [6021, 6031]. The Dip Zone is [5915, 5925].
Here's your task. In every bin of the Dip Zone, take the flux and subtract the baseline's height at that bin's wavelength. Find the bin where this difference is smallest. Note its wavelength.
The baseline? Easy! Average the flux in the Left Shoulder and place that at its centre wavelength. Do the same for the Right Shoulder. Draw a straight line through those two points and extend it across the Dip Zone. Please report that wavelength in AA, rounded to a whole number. 5916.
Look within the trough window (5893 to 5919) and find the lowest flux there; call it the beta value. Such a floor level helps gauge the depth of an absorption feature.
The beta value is 9.566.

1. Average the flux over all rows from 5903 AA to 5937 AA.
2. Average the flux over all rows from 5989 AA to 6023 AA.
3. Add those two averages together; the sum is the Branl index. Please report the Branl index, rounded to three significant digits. 25.7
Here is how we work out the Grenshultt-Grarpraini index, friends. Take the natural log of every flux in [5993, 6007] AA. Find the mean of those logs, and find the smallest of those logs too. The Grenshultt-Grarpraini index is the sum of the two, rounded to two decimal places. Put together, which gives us 5.09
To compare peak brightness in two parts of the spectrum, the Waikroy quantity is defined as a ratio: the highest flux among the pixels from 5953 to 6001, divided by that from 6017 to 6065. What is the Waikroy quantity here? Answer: 0.95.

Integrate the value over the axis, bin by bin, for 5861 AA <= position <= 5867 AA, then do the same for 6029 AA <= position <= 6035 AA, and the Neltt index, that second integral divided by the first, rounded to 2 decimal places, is 0.97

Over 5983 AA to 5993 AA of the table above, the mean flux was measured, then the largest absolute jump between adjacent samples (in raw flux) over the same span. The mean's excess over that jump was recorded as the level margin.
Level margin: 11.9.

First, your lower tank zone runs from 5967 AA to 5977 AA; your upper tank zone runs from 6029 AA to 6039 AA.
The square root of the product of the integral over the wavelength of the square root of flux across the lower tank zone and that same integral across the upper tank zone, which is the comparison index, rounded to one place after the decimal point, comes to 36.5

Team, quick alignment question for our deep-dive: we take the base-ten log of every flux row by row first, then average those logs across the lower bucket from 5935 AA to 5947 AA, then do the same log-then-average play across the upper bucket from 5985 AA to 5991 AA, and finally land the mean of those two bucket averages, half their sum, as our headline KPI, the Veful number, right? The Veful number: 1.10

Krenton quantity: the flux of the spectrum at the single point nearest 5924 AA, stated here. 14.48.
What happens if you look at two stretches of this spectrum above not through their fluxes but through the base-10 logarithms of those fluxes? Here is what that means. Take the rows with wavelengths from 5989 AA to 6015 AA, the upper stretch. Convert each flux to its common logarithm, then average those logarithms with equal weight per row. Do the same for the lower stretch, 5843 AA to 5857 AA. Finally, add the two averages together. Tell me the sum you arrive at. 2.22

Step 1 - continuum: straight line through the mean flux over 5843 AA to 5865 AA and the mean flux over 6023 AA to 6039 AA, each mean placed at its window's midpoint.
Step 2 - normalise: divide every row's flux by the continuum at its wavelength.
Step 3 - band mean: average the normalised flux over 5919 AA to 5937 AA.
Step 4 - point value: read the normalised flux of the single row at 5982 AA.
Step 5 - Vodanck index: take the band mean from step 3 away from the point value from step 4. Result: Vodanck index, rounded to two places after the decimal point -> -0.05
